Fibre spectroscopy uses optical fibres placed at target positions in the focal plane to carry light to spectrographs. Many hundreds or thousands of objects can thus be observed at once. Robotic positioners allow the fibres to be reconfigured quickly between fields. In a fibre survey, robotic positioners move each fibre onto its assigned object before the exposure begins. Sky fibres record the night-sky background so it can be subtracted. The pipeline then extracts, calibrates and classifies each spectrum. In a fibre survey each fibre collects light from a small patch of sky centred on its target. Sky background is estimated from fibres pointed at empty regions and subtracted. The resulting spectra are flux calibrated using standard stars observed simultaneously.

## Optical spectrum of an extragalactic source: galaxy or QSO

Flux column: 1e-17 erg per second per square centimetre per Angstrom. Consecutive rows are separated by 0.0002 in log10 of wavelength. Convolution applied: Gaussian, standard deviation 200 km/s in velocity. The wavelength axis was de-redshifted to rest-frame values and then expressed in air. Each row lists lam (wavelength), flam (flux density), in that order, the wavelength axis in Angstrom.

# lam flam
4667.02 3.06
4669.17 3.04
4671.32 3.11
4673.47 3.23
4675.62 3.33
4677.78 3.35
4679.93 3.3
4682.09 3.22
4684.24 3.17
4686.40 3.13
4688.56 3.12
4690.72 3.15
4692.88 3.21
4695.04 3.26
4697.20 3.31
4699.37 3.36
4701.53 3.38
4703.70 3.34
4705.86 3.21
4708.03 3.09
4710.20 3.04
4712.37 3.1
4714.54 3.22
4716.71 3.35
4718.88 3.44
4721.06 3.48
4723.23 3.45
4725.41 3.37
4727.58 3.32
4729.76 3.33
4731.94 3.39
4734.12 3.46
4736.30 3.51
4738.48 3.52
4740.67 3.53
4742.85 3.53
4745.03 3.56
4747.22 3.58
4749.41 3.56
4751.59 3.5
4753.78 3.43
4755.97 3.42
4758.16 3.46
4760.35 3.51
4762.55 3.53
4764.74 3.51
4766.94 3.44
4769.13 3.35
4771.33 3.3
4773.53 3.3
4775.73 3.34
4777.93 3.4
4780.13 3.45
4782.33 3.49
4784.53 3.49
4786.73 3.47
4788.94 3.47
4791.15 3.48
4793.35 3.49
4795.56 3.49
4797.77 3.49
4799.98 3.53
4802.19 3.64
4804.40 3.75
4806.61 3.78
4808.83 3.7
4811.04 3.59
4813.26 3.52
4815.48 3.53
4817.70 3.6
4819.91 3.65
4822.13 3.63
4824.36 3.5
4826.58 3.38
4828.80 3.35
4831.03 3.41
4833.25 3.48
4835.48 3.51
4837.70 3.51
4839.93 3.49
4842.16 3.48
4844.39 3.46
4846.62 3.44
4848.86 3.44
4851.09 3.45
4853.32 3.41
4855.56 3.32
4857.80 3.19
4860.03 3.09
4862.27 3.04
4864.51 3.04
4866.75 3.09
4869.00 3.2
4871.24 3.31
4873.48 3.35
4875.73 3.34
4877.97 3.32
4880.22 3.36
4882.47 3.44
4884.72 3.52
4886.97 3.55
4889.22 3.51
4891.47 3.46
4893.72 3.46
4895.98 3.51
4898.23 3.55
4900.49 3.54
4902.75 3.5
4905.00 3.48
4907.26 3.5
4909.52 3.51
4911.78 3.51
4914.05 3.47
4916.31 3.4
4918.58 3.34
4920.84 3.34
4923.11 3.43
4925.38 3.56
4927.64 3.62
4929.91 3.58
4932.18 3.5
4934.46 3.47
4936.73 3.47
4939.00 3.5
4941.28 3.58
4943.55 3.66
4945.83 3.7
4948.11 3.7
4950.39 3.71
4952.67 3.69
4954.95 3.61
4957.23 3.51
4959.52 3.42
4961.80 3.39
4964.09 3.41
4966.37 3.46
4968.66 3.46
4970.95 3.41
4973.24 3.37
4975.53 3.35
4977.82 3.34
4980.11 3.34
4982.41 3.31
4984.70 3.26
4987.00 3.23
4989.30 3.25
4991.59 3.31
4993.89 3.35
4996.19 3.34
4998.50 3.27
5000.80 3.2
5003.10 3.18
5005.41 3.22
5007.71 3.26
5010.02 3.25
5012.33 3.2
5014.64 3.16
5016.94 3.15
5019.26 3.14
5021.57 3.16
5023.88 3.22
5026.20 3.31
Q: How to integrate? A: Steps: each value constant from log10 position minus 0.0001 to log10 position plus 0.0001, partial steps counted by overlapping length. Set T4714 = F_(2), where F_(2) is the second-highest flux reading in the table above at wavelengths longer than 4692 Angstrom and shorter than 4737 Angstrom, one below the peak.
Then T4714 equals 3.48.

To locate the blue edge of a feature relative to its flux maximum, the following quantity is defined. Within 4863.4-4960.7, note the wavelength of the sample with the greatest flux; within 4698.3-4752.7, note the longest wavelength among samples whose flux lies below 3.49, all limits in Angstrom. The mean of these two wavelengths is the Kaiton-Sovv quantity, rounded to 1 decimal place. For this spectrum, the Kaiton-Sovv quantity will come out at 4842.3 Angstrom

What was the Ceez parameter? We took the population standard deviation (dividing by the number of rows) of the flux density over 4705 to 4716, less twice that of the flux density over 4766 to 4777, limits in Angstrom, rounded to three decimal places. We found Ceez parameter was -0.032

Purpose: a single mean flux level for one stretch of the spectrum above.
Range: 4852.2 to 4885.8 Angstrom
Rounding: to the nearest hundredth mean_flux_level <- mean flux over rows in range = 3.27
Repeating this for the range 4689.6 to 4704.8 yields 3.29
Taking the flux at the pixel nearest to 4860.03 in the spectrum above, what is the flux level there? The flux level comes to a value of 3.09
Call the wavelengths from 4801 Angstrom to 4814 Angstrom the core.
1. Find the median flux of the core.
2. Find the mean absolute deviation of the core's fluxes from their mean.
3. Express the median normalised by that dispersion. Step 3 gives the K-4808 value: 46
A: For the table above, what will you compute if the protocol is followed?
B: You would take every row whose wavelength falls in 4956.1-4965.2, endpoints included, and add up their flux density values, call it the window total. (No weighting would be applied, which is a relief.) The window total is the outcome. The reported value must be 13.7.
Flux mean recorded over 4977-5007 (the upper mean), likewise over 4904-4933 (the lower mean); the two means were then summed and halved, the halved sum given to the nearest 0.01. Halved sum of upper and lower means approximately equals 3.38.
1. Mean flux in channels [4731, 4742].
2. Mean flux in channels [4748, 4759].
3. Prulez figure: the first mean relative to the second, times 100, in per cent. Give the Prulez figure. 100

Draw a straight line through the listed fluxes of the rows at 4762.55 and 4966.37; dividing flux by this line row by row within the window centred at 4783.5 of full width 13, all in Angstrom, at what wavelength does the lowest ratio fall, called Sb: 4777.93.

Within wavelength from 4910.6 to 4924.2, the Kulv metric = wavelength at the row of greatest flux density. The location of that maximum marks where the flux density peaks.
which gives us 4911.78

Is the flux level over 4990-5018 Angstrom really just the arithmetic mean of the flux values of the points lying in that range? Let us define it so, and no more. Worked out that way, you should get 3.24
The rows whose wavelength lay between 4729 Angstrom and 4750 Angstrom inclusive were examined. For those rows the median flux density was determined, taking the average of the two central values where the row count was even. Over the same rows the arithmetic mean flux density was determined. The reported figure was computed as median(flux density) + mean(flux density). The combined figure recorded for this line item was 7.0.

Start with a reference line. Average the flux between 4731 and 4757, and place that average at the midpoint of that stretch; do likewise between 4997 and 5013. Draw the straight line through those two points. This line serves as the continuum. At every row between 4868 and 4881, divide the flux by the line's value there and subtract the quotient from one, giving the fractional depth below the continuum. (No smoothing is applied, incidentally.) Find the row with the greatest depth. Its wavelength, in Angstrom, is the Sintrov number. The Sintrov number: 4869.00 Angstrom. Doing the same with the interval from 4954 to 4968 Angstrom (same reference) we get 4961.80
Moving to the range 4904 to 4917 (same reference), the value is 4916.31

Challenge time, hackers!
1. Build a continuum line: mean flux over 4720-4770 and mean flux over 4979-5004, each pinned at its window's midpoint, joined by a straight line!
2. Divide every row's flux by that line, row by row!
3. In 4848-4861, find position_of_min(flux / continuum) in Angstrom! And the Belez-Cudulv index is 4860.03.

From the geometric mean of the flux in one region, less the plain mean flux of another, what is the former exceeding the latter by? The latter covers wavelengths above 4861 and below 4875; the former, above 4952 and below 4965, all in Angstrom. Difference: 0.33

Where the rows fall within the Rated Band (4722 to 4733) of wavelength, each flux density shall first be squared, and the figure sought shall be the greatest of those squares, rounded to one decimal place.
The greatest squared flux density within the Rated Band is 11.9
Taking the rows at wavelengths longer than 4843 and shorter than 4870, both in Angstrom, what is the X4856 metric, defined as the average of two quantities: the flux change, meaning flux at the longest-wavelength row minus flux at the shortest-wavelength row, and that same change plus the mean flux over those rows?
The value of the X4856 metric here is 1.37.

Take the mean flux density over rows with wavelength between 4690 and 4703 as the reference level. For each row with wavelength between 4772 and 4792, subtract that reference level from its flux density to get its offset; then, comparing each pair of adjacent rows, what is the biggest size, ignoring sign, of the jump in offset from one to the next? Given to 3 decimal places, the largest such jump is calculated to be 0.060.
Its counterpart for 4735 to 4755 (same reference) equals 0.070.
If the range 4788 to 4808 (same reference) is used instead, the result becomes 0.110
